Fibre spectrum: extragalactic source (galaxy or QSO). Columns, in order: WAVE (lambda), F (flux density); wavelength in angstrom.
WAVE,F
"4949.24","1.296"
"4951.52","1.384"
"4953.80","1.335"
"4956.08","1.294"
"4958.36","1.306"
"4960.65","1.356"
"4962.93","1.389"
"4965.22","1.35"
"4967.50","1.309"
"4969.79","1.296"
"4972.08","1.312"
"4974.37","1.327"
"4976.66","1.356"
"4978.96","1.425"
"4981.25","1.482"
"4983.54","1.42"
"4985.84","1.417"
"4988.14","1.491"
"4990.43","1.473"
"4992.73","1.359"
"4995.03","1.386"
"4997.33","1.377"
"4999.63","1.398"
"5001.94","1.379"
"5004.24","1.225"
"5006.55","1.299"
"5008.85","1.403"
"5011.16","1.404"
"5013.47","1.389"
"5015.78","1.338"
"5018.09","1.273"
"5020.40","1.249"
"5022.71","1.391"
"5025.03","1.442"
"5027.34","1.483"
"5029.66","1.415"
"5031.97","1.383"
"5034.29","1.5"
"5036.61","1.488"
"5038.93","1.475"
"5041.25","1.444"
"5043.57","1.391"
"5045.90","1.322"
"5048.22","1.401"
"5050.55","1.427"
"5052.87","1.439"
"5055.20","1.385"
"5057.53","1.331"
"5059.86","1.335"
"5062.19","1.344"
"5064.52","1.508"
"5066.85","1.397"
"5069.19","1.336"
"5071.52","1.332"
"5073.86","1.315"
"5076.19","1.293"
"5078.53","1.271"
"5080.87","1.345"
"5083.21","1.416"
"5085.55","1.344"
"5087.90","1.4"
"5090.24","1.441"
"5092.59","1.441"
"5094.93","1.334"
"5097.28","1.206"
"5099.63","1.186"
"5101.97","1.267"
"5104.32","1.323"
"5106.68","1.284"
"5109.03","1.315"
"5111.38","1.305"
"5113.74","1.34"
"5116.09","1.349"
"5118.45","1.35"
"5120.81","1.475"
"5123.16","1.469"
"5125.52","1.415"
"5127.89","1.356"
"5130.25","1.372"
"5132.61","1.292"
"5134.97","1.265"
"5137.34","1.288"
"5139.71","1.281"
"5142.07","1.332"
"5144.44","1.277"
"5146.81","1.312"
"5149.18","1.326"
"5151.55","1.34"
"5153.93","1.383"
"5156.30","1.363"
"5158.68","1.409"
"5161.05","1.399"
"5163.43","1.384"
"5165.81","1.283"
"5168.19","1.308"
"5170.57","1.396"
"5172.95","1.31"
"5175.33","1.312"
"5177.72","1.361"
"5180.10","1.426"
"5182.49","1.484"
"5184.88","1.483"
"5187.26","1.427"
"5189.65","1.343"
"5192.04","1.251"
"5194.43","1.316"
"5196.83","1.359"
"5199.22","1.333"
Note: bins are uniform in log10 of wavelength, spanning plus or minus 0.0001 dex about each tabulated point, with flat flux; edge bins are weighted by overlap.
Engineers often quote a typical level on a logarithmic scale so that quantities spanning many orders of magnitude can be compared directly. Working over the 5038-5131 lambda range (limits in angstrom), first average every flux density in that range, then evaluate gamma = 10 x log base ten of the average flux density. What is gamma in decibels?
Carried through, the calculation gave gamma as 1.34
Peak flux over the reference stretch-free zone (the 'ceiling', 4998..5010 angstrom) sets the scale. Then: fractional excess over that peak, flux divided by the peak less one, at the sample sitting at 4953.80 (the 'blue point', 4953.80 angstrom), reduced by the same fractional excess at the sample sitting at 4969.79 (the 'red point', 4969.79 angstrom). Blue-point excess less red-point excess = 0.028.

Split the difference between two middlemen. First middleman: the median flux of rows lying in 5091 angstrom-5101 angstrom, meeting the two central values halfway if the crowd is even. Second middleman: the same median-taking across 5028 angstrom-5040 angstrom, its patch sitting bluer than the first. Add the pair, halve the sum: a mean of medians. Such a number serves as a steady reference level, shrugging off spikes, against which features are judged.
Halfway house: 1.37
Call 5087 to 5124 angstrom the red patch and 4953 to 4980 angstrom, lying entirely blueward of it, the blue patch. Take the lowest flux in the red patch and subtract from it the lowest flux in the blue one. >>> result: -0.11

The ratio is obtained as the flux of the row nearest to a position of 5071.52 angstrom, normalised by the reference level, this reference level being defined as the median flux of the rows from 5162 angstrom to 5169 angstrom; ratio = 1.02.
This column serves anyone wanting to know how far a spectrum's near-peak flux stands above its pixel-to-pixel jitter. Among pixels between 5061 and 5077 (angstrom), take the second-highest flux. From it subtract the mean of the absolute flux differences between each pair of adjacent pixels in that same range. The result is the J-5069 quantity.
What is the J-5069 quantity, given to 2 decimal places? 1.33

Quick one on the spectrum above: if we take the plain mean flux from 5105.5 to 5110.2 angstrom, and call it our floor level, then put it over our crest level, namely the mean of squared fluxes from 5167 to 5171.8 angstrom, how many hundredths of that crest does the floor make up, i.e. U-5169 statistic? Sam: 71.0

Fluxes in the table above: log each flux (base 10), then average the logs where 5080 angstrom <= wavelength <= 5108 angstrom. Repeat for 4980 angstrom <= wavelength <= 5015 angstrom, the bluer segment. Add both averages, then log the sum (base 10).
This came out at -0.573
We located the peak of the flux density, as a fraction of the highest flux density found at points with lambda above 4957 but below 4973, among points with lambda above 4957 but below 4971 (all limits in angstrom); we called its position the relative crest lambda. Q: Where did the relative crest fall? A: 4962.93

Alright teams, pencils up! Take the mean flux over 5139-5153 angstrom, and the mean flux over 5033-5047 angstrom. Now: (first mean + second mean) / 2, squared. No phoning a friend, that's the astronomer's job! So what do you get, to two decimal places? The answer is 1.89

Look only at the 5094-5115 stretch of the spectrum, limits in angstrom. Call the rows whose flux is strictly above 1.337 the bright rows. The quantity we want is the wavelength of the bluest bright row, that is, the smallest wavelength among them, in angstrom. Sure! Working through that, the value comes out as 5113.74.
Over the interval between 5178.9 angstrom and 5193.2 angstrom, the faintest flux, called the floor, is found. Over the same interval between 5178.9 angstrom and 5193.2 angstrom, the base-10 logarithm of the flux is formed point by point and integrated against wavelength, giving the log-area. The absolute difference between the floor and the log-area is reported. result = 0.84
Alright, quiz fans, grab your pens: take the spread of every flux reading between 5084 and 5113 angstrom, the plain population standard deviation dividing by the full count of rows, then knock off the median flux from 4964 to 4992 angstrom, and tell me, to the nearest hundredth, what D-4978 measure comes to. -1.31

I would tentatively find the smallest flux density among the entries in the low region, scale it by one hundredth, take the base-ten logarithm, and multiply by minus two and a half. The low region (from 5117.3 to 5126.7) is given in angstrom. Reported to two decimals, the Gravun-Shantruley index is 4.67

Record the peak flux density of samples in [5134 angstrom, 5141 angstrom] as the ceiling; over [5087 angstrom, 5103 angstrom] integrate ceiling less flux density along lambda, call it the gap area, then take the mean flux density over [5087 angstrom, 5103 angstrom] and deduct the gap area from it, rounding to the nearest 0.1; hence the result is 1.9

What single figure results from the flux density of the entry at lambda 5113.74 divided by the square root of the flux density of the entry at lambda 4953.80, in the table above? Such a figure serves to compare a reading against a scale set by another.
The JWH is 1.16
